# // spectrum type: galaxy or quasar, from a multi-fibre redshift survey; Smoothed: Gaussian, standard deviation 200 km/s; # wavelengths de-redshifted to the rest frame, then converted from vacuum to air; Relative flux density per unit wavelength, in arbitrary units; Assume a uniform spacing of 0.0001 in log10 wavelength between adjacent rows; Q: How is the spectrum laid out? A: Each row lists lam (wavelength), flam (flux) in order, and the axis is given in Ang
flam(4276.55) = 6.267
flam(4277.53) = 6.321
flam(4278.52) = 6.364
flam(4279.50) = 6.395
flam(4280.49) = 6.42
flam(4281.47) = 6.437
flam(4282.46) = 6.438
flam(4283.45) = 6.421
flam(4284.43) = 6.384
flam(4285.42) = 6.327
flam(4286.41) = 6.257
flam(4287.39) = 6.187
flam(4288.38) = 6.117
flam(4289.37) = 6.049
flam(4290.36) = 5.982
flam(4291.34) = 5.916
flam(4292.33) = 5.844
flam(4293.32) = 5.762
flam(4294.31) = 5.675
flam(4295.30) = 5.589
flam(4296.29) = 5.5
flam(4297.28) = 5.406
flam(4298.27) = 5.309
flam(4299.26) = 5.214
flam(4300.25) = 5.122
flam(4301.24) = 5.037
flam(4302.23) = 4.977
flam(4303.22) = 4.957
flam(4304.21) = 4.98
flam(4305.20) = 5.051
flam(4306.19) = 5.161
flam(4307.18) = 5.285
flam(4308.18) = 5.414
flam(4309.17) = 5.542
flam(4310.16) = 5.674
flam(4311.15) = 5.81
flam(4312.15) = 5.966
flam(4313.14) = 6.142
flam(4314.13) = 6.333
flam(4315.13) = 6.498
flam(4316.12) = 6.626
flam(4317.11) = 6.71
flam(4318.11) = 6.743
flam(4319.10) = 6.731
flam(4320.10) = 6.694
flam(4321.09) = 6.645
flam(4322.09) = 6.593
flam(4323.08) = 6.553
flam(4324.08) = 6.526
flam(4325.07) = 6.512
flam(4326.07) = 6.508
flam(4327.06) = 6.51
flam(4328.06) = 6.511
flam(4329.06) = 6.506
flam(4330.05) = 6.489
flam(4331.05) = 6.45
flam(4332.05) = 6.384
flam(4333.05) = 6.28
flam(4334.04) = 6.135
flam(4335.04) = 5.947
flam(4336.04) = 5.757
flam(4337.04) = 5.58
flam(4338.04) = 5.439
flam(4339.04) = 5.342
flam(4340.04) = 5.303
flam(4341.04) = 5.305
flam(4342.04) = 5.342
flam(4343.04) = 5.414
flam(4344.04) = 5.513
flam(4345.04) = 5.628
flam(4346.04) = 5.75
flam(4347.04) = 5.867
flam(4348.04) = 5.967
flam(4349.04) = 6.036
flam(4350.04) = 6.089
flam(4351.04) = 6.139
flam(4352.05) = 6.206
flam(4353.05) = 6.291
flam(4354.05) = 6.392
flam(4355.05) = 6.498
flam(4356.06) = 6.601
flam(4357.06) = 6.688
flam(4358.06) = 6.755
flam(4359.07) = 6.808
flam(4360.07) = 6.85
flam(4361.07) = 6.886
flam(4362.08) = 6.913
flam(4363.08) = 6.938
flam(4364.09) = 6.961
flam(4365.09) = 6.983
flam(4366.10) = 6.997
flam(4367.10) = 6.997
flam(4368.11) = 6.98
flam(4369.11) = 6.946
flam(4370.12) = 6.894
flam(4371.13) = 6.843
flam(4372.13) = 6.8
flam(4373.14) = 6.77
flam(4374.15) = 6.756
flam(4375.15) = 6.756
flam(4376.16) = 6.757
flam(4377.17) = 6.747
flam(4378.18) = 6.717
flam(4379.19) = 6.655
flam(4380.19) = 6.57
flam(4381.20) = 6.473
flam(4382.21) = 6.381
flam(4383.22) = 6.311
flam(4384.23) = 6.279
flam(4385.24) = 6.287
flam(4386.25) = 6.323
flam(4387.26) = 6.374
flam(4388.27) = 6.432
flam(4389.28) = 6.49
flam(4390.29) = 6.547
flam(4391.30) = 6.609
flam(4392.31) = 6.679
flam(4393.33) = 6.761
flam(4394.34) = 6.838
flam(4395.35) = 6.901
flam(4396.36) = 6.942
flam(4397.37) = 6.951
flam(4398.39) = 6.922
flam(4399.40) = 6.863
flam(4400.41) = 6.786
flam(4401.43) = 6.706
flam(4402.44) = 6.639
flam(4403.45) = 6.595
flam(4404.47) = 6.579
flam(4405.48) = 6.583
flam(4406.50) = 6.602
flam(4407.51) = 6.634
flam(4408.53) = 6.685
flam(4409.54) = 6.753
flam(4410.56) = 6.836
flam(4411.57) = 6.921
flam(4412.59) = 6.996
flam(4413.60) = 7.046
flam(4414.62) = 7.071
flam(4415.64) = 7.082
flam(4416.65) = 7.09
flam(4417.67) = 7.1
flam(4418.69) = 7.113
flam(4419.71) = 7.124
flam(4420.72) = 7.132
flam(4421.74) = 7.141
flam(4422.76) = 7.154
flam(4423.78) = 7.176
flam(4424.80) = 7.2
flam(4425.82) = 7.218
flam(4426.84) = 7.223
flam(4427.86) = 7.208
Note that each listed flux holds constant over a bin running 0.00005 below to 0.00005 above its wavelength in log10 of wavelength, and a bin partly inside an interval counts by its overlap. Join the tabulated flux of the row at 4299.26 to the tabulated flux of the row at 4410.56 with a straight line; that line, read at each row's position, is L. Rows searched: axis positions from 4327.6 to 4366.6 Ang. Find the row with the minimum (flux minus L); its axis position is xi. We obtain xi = 4341.04 Ang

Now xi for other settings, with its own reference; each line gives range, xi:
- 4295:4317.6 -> 4303.22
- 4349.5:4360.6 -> 4350.04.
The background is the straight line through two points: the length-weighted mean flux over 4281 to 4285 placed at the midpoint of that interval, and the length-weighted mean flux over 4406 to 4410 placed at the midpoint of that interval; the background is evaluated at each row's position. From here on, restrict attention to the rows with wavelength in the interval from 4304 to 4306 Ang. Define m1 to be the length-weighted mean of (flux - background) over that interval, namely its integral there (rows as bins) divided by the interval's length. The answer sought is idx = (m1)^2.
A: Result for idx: 2.0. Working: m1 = -1.4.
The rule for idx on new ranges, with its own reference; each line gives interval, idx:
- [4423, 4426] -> 0.2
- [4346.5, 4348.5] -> 0.4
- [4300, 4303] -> 2.0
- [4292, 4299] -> 0.8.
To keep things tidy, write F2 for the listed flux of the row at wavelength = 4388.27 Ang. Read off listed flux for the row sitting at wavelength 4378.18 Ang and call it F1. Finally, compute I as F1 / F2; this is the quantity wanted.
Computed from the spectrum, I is 1.04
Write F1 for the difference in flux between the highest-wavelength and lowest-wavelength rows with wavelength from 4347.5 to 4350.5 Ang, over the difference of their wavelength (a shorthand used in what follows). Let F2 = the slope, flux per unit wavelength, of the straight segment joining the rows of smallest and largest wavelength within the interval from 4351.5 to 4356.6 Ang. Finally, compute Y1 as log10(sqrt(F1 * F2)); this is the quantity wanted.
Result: -1.1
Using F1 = 0.06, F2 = 0.099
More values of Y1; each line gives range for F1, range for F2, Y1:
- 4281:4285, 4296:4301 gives -1.4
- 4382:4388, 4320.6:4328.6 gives -2.3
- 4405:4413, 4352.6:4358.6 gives -1.1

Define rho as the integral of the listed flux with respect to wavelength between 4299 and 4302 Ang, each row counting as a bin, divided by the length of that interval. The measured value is 5.11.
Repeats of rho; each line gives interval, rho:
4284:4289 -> 6.24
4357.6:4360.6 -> 6.81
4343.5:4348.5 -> 5.74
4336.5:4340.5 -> 5.41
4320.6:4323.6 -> 6.59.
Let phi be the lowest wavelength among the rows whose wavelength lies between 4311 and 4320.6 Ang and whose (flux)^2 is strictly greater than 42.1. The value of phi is 4315.13 Ang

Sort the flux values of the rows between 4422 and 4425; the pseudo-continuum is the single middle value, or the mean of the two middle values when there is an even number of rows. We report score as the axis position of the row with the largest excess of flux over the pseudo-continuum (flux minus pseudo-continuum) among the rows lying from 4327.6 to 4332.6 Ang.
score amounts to 4328.06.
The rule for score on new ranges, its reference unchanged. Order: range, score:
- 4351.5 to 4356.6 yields 4356.06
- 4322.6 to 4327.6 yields 4323.08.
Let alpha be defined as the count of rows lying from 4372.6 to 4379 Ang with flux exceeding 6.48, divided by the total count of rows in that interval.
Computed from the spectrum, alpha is 1.00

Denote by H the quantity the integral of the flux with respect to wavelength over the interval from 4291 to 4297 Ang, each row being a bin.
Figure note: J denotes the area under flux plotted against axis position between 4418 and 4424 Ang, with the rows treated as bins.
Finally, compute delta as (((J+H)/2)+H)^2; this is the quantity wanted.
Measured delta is 5274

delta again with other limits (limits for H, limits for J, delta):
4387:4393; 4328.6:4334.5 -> 6021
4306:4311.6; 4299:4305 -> 3758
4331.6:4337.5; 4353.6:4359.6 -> 5344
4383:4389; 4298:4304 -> 5234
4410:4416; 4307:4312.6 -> 6177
